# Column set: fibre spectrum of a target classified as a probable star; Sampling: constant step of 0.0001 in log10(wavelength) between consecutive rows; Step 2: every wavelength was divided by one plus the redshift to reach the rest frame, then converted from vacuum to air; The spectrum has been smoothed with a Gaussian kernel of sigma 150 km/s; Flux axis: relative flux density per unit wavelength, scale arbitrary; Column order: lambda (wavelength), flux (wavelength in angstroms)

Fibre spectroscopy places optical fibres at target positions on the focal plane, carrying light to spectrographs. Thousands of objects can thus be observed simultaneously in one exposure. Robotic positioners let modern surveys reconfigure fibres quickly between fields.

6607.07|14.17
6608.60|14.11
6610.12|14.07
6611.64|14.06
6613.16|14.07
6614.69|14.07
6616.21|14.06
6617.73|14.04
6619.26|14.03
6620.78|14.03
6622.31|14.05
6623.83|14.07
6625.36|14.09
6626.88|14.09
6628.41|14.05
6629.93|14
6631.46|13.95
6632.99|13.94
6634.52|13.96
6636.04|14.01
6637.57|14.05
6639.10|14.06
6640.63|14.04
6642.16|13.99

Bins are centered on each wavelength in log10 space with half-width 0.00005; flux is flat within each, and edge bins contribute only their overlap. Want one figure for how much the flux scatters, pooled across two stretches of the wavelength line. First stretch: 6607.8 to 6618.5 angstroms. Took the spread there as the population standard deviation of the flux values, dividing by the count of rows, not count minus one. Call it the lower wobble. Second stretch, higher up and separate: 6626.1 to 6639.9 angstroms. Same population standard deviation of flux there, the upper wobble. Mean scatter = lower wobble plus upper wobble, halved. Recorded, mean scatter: 0.035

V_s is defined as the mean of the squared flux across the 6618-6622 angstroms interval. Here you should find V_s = 197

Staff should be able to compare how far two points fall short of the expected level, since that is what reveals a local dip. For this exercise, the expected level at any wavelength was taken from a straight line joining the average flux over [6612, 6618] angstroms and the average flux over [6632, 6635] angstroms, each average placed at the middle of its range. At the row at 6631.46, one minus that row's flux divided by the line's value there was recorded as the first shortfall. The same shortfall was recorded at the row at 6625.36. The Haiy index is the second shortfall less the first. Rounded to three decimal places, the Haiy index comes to -0.007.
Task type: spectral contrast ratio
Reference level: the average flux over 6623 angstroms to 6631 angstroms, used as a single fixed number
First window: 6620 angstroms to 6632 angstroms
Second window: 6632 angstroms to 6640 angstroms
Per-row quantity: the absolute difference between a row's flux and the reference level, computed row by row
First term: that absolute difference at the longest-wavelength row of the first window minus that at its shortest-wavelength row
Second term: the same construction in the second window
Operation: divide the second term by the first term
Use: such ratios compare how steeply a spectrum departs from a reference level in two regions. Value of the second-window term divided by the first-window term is -1.50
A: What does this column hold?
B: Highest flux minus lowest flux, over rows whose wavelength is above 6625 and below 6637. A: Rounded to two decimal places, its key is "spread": 0.15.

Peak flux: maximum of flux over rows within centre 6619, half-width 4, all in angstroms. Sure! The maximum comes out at 14.06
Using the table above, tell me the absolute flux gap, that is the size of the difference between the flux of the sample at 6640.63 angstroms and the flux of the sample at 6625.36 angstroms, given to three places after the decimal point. 0.050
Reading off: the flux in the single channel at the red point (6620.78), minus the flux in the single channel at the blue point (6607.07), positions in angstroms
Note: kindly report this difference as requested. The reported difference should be -0.140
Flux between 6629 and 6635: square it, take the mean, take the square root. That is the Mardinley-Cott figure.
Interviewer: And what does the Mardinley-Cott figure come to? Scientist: 13.96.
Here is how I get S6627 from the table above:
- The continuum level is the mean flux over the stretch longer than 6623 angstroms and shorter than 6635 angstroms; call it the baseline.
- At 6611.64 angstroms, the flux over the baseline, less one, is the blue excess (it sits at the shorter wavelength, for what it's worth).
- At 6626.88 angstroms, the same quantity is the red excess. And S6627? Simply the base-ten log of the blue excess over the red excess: -0.24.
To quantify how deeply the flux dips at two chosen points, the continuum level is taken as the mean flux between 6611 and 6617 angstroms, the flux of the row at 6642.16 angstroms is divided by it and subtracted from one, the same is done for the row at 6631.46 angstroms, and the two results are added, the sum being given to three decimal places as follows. 0.014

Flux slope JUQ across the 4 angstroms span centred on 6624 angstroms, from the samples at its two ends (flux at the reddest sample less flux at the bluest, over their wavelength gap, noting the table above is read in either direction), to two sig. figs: 0.013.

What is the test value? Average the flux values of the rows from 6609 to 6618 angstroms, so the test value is 14.1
